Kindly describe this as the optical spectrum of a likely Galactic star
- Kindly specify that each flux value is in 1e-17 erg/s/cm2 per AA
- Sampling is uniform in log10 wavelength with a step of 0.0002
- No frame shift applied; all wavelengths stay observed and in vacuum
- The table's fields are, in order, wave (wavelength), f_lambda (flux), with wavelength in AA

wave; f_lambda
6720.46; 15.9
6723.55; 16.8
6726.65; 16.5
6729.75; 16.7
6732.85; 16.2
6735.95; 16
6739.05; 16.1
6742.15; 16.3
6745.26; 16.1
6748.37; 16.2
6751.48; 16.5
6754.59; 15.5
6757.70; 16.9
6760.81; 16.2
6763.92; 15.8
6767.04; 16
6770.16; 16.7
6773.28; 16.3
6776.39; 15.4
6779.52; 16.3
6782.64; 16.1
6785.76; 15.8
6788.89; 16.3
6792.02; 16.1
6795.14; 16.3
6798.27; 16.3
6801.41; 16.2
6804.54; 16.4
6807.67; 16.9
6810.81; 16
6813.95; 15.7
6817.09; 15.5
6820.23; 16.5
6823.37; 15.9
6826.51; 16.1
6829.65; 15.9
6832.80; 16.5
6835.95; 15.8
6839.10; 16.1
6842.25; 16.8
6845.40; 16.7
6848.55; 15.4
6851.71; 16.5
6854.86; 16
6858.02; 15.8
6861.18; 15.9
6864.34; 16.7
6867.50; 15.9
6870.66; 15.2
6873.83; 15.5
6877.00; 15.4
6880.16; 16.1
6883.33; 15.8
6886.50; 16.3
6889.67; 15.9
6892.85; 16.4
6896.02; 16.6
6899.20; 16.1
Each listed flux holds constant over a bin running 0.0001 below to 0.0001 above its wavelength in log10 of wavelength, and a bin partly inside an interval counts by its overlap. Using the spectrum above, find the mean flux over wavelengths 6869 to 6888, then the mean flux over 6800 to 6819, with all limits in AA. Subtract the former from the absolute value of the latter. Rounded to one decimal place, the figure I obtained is 0.4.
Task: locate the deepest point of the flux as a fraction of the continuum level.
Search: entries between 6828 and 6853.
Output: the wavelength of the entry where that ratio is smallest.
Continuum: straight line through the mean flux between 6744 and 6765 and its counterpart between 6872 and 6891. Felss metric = 6848.55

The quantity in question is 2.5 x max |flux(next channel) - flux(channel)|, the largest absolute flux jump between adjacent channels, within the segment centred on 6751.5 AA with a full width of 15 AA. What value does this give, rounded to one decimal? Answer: 3.5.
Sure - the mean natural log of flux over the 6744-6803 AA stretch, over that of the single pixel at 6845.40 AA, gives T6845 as 0.99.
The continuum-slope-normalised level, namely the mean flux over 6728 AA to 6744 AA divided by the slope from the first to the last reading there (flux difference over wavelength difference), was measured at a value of -504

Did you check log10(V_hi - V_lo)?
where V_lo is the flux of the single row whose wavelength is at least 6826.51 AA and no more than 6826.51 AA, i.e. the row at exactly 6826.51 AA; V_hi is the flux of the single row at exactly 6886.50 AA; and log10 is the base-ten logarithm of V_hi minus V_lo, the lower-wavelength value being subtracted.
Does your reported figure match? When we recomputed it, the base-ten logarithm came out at -0.7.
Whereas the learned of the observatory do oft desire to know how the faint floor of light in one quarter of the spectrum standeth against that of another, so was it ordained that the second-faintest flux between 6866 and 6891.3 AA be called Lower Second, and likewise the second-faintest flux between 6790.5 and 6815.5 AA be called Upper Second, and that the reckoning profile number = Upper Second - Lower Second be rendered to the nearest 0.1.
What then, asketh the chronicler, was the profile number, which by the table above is 0.6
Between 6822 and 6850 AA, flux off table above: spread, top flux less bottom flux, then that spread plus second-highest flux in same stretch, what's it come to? 18.1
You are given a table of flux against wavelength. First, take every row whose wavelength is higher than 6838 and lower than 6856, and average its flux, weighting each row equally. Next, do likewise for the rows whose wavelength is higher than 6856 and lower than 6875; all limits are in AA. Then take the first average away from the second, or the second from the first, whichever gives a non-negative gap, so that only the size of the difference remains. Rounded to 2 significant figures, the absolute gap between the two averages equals 0.42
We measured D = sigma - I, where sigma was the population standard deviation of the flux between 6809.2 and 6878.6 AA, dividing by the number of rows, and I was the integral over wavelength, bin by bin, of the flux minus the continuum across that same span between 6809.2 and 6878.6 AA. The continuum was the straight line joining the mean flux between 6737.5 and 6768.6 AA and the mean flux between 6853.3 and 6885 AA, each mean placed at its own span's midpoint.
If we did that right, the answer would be -5.7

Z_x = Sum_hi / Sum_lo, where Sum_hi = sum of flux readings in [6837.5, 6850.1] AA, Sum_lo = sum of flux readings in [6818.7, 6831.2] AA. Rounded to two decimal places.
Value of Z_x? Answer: 1.01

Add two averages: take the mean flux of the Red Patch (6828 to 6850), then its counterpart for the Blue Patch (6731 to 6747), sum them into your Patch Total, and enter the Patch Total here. 32.3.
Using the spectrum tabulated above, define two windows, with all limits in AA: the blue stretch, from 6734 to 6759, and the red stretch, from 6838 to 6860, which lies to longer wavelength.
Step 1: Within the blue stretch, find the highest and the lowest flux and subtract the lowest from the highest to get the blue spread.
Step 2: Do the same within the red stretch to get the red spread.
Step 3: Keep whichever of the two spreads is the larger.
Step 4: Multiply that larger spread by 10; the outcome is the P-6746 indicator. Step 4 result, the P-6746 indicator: 14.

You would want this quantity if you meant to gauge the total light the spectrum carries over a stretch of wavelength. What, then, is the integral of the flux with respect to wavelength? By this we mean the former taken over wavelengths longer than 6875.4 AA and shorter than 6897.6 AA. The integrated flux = 357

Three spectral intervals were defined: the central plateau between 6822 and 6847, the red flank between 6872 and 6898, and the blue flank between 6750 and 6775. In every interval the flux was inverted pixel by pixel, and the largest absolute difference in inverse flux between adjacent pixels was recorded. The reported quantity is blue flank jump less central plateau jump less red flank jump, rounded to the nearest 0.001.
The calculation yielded 0.000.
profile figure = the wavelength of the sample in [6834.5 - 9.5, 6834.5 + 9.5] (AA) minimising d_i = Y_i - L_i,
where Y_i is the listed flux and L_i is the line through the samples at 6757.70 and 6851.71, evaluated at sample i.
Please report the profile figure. 6835.95 AA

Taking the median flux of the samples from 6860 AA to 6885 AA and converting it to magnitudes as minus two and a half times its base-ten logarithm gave -3.00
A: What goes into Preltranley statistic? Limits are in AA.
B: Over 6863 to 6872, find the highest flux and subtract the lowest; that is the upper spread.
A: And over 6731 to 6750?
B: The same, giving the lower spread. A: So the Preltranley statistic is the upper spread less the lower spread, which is 1.2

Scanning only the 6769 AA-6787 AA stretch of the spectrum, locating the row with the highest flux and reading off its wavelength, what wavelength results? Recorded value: 6770.16 AA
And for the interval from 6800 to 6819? 6807.67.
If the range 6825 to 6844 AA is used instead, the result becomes 6842.25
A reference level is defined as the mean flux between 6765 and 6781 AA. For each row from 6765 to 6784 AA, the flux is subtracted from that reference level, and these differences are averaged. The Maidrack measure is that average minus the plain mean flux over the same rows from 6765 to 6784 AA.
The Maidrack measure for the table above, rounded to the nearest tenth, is -16.1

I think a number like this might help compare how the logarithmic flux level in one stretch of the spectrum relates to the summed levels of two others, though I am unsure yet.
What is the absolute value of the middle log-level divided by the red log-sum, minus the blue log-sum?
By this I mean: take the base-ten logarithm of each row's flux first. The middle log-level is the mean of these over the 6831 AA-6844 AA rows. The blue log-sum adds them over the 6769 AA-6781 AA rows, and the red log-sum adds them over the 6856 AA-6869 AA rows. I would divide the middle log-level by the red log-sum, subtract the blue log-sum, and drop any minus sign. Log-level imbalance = 4.583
